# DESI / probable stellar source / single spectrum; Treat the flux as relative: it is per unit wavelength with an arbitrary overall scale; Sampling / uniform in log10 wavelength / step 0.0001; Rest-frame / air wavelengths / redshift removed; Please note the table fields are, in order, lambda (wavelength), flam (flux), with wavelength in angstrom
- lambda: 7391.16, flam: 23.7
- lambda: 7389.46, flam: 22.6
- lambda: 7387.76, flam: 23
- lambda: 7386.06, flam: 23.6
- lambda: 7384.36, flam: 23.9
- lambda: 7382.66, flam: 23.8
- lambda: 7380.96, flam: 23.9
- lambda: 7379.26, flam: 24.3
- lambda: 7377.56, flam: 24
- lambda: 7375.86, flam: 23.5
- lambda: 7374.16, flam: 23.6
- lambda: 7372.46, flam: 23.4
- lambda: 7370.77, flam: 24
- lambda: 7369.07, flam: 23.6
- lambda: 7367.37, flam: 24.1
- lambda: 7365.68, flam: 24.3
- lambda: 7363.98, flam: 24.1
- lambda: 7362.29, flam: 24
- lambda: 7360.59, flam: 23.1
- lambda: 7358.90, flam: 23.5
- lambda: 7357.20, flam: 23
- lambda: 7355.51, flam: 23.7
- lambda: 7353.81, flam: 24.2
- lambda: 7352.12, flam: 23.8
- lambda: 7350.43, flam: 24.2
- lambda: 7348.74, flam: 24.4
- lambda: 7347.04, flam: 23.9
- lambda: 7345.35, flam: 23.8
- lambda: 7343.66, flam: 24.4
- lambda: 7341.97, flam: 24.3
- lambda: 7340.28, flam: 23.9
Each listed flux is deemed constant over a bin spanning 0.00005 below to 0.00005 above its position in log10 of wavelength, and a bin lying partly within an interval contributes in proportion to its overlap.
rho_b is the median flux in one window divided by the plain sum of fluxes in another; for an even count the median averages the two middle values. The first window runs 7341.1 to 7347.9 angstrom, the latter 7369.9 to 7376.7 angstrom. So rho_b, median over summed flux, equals 0.255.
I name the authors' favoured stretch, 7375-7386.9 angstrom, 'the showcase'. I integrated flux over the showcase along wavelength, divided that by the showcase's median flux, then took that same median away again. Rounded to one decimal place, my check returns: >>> -12.0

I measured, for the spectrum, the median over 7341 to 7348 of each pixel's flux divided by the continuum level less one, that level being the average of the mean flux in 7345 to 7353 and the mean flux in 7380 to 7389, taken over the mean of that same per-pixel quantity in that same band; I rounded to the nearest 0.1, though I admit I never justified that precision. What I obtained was 1.0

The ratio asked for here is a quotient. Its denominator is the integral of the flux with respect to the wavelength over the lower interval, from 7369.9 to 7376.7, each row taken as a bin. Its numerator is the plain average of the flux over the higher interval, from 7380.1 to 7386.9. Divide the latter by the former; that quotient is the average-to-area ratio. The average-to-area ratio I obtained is 0.148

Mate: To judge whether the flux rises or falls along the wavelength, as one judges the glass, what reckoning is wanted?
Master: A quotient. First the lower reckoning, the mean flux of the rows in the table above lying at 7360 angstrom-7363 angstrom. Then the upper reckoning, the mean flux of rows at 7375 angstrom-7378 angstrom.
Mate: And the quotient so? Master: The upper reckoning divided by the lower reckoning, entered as 1.01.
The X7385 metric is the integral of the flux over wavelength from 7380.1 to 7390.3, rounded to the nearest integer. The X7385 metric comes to 239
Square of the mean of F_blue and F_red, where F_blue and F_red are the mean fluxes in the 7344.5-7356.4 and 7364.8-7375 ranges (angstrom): 572.0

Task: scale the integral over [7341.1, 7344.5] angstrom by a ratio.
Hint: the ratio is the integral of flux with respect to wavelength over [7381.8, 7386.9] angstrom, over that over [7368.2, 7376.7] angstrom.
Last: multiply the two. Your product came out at 50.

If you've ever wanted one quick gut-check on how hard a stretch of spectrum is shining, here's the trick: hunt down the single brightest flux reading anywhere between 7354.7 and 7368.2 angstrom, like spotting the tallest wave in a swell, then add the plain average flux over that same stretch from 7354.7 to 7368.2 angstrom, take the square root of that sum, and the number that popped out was 6.93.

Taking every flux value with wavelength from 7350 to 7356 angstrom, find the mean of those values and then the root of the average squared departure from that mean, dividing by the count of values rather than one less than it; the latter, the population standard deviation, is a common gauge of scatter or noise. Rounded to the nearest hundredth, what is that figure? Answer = 0.23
